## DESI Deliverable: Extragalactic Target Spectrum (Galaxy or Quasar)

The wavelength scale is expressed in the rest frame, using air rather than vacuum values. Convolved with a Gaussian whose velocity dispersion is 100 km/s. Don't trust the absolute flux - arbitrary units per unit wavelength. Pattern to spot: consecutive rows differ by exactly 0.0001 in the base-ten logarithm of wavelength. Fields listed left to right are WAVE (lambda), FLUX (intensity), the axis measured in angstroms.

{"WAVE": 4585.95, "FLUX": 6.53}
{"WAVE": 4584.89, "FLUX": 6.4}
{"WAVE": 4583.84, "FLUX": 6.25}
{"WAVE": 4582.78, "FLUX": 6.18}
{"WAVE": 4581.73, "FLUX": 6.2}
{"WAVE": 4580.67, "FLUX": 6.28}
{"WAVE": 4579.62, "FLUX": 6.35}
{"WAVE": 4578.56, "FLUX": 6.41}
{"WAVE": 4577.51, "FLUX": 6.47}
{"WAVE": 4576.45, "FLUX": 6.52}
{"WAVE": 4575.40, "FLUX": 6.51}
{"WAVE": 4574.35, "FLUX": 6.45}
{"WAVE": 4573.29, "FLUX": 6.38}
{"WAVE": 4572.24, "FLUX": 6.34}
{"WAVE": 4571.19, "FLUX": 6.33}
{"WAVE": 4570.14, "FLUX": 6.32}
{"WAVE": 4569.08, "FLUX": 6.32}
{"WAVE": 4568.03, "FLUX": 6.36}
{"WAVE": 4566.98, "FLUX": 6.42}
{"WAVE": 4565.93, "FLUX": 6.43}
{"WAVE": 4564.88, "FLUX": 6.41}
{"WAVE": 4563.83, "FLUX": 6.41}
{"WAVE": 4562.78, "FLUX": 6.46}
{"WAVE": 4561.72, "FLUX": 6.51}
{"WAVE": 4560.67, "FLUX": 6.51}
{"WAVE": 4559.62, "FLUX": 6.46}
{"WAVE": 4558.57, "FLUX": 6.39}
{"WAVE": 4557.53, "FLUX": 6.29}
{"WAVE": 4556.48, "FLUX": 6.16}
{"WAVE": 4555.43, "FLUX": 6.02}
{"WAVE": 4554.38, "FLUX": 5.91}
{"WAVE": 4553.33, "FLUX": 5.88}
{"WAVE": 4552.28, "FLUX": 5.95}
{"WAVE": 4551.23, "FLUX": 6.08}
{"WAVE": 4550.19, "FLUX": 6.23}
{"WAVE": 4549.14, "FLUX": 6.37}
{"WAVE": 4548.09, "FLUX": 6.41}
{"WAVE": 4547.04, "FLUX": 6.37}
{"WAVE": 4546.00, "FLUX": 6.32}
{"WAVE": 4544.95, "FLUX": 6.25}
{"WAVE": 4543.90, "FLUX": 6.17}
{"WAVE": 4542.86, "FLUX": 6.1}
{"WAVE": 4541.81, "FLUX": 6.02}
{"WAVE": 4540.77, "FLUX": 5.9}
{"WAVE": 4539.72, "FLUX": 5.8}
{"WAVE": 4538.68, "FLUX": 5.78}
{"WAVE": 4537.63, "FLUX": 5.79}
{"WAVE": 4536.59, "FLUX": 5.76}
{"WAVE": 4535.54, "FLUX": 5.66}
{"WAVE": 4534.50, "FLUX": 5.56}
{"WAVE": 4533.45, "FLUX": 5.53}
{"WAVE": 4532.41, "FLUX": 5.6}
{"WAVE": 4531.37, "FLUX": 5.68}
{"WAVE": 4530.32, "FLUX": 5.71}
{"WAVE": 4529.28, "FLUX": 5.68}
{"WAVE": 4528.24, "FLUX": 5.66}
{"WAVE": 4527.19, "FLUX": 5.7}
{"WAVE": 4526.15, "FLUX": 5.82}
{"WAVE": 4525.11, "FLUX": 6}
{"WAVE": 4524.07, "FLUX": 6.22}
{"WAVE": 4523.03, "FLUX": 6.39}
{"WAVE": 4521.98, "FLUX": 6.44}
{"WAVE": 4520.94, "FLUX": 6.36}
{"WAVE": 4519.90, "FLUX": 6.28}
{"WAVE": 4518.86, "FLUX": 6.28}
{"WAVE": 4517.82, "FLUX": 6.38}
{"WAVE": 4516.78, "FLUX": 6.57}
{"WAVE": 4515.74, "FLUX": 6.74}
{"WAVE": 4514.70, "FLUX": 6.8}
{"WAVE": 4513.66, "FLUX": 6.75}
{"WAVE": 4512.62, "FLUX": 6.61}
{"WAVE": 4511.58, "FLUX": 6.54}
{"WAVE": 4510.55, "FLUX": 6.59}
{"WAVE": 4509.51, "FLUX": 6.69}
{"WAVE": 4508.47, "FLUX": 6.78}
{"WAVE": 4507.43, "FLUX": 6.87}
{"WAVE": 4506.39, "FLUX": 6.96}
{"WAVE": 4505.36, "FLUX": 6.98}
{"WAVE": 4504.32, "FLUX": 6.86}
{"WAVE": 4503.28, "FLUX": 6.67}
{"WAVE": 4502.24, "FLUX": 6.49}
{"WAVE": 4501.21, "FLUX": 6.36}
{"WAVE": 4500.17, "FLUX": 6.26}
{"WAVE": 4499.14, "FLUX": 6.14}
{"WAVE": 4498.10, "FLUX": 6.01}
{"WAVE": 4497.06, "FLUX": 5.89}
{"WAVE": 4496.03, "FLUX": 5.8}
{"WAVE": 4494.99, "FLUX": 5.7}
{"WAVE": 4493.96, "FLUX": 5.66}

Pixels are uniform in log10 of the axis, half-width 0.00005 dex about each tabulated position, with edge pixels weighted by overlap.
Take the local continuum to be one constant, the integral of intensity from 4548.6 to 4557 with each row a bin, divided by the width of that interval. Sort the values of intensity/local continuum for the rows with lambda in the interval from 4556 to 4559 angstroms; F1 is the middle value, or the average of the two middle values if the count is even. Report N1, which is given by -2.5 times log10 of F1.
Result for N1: -0.04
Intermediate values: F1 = 1.04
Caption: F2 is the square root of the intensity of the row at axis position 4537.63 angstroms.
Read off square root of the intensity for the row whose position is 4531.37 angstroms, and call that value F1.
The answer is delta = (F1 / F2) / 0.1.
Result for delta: 9.9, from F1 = 2.38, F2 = 2.406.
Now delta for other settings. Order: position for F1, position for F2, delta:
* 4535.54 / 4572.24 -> 9.4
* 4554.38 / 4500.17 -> 9.7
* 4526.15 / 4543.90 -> 9.7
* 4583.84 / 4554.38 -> 10.3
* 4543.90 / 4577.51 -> 9.8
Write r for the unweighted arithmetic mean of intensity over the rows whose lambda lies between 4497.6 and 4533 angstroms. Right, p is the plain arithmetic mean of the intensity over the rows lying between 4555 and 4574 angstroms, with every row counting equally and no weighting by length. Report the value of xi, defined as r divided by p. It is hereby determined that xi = 1.00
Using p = 6.4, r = 6.35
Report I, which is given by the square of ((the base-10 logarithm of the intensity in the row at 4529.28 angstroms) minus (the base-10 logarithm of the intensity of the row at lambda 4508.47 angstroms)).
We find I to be 0.0059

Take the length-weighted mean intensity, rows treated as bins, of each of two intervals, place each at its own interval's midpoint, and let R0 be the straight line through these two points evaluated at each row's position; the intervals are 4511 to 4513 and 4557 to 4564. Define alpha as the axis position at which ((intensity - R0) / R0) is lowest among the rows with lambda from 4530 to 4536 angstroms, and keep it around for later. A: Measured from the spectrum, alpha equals 4533.45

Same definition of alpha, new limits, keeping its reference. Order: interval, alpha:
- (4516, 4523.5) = 4518.86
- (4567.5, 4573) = 4569.08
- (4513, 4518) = 4517.82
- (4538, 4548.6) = 4538.68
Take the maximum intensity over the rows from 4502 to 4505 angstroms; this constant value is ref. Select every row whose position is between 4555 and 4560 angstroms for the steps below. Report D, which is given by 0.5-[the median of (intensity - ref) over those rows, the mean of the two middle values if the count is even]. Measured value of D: 1.1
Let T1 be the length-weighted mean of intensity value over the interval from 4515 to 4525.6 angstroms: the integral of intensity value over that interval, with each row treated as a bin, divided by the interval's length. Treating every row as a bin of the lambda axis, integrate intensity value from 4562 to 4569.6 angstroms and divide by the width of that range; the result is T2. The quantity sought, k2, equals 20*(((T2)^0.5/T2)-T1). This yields -119.6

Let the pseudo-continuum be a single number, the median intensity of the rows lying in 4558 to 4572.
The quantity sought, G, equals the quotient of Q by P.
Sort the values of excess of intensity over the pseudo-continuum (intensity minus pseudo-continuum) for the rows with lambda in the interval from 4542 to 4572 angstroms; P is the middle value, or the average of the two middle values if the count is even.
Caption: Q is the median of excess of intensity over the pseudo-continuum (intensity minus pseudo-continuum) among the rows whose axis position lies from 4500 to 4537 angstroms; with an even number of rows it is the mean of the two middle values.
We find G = 0.5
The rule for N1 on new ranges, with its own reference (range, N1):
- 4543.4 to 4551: -0.04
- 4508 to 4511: -0.11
